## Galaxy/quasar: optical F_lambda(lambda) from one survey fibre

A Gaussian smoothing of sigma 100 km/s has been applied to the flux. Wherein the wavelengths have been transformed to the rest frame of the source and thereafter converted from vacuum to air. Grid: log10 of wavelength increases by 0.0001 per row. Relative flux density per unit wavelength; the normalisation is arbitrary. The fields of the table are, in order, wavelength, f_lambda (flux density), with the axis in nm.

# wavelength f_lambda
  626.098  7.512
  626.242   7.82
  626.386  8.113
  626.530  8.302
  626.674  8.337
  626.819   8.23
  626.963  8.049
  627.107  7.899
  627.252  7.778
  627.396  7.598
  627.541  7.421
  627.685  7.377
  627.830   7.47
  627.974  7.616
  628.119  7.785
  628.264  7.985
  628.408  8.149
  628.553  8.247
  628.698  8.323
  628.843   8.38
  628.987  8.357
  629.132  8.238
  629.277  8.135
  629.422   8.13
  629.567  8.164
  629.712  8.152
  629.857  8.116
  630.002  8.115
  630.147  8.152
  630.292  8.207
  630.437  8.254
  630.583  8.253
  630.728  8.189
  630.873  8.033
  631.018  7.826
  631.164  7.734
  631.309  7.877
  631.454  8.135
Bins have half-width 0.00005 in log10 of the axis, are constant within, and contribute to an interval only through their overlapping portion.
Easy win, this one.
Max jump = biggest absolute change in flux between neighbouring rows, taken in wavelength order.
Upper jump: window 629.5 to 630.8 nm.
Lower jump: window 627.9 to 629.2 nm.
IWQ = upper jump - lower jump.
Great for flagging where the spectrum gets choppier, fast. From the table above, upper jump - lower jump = -0.136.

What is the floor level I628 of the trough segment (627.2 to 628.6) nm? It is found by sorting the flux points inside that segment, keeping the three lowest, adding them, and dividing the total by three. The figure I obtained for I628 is 7.4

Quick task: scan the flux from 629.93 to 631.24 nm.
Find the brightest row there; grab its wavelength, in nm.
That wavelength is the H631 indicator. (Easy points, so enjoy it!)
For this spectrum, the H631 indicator 630.437 nm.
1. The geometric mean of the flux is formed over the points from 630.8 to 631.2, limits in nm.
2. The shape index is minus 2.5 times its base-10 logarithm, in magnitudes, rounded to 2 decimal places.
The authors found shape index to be -2.24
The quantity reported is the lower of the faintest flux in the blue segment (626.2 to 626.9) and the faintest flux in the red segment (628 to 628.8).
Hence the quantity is 7.8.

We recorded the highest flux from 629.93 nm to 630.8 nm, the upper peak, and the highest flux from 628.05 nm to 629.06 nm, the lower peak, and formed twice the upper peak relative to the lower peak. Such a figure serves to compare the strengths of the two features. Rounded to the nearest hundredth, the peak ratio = 1.97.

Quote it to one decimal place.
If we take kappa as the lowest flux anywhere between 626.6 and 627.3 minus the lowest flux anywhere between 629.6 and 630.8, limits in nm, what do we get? -0.3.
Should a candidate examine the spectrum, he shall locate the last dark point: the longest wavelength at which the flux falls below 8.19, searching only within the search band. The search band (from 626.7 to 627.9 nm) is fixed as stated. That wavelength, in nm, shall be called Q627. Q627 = 627.830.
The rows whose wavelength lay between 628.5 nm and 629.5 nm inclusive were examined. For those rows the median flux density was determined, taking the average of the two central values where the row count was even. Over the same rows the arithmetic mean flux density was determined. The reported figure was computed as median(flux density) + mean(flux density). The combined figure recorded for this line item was 16.5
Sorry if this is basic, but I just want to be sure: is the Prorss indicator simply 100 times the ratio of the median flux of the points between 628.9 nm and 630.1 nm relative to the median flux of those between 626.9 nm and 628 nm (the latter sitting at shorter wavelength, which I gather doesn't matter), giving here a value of 107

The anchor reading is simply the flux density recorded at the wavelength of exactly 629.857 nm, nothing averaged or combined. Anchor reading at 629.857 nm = 8.116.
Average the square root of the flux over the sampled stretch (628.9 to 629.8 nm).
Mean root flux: 2.86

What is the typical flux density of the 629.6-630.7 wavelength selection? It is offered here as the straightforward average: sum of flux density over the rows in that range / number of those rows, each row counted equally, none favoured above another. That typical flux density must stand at 8.18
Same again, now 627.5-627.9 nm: 7.42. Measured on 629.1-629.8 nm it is 8.16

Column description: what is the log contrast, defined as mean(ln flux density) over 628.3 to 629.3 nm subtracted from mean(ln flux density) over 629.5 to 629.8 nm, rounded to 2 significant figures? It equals -0.013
